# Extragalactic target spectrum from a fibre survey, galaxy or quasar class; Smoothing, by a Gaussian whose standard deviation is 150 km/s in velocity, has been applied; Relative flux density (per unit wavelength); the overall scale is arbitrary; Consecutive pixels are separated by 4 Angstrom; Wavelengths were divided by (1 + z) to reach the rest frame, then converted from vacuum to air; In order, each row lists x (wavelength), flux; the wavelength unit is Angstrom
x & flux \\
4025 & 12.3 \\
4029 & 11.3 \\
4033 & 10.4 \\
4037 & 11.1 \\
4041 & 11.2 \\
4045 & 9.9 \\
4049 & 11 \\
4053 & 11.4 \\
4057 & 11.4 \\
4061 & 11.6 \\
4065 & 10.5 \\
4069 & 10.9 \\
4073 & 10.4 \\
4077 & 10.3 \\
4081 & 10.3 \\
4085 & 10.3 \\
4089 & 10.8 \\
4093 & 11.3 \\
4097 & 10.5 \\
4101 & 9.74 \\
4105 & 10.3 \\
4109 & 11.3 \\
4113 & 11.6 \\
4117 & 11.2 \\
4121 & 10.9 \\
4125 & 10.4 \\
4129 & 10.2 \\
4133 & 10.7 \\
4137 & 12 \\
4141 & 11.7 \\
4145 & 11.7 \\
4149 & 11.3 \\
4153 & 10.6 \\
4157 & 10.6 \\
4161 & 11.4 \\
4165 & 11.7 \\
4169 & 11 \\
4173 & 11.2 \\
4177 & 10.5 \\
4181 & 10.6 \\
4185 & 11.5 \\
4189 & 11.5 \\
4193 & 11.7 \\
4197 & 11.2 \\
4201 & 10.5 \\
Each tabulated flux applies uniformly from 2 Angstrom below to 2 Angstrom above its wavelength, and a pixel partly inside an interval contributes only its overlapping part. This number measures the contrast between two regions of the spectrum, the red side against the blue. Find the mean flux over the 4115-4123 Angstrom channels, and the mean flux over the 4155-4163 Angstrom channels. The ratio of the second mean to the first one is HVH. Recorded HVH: 1.00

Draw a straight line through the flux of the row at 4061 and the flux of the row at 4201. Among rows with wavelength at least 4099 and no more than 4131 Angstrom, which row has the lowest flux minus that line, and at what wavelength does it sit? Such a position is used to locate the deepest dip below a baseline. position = 4101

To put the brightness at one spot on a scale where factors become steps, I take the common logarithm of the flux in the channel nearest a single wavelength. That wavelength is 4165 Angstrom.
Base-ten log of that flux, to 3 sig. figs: 1.07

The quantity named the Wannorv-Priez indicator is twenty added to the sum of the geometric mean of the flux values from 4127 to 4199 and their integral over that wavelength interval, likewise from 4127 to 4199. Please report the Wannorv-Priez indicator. 836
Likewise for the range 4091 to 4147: 645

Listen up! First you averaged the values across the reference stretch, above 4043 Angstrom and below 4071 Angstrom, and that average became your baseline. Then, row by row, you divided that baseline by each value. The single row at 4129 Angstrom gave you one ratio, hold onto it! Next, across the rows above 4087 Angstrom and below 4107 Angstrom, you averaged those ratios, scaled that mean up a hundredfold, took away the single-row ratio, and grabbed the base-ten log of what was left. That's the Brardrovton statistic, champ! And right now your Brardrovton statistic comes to 2.01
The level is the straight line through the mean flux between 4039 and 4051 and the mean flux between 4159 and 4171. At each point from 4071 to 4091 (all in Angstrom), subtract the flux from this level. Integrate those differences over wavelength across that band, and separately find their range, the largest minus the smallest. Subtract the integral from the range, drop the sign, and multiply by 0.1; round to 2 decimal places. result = 0.91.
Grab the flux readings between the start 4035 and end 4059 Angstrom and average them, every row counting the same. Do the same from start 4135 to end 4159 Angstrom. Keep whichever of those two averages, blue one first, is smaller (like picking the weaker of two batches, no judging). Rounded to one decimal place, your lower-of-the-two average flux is 11.0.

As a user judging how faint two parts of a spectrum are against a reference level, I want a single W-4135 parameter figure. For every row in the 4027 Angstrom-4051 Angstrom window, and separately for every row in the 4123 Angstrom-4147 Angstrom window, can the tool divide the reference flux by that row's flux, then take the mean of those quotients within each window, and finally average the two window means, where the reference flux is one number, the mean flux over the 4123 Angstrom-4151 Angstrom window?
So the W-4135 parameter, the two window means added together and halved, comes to 1.02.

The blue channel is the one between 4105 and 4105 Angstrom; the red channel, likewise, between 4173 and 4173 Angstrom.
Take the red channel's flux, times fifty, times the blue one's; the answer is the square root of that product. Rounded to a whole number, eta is 76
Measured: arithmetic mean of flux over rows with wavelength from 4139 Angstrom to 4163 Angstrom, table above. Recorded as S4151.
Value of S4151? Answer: 11.22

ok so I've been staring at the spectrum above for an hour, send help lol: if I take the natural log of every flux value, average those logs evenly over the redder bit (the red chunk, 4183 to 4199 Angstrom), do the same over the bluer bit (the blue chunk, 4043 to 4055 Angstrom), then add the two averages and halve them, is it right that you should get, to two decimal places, 2.41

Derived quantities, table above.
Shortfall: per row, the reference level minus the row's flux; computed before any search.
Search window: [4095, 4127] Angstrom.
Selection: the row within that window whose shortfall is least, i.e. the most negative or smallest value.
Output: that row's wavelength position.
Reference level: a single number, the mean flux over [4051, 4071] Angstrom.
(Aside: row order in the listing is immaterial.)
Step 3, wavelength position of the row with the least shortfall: 4113 Angstrom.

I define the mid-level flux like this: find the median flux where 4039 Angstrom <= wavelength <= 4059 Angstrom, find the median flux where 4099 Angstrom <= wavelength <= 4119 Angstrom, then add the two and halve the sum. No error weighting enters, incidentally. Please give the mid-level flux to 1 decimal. 11.2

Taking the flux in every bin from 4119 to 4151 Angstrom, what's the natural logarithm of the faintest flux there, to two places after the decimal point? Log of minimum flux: 2.32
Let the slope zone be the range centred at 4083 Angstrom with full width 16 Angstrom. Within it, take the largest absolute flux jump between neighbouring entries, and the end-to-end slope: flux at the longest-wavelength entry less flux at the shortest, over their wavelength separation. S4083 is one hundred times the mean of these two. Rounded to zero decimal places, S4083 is 27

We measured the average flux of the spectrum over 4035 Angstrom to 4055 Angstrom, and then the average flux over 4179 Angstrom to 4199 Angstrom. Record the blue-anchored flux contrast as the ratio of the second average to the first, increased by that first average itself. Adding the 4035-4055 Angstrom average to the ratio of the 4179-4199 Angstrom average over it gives 12.0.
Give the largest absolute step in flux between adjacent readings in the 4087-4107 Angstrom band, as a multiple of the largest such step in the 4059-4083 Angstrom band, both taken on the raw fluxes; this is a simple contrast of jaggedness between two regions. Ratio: 0.73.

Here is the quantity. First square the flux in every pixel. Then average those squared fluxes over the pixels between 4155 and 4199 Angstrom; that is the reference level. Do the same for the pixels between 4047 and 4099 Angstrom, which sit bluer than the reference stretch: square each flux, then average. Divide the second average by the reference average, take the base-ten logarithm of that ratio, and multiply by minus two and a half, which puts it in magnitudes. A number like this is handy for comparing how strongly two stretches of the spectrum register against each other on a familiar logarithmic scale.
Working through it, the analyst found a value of 0.069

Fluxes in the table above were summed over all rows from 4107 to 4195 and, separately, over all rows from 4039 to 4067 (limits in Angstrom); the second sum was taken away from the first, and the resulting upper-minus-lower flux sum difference 168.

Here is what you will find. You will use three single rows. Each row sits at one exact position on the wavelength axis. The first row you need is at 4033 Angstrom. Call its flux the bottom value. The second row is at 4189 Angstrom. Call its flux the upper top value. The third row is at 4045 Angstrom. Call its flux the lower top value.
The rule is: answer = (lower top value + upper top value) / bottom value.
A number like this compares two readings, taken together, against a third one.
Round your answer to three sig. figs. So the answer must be 2.06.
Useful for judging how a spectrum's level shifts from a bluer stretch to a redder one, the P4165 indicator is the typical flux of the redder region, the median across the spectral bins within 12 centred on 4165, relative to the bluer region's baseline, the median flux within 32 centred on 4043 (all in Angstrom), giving 1.02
